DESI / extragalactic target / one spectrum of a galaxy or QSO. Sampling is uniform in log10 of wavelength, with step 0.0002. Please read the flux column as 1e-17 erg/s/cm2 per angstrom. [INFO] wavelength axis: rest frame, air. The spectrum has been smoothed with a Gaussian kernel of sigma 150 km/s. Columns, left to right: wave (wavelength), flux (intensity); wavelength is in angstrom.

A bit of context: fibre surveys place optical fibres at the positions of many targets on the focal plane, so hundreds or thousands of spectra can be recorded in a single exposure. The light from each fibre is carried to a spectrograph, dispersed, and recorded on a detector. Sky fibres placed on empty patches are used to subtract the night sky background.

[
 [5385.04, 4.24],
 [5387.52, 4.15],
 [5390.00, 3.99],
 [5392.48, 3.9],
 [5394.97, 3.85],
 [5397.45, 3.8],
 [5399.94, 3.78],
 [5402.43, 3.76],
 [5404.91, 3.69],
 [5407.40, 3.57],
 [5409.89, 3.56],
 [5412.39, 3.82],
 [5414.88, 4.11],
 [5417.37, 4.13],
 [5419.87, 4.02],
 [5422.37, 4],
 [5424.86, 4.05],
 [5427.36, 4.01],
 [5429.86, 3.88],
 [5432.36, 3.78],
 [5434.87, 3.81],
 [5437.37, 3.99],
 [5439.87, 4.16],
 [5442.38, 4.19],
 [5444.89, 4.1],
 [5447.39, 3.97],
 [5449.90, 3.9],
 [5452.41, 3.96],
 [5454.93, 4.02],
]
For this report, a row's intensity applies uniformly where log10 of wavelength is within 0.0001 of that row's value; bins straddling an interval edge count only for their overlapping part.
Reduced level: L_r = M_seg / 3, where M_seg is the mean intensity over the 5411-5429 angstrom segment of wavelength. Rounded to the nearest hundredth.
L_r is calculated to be 1.34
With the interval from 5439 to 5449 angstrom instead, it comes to 1.37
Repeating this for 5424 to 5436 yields 1.30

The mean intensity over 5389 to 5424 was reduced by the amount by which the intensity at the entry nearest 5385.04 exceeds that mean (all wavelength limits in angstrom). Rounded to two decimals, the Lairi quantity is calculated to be 3.47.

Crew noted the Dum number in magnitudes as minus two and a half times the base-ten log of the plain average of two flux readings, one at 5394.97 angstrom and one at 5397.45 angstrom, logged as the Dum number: -1.46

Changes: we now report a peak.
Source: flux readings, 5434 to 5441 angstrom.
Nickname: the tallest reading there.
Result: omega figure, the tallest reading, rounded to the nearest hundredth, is 4.16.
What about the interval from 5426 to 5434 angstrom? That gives 4.01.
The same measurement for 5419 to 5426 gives 4.05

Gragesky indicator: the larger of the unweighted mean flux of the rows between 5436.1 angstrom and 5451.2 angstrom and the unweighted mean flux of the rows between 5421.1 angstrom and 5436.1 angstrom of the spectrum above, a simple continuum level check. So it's 4.05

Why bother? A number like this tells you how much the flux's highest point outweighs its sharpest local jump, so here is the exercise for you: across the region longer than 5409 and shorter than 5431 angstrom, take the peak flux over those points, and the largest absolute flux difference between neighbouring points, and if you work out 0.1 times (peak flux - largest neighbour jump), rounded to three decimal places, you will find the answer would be 0.384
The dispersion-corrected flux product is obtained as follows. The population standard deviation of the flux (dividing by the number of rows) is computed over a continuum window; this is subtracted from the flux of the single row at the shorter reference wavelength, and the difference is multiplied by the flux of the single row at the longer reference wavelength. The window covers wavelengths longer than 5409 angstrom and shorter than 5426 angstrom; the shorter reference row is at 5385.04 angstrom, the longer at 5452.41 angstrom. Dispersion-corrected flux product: 16.1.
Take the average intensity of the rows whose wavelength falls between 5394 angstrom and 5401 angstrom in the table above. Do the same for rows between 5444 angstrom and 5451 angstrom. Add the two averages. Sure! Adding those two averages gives 7.80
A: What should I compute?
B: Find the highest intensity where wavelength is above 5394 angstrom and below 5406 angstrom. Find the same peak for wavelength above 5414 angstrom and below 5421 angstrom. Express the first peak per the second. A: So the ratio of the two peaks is 0.932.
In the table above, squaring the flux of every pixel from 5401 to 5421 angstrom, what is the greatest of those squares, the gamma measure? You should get 17.1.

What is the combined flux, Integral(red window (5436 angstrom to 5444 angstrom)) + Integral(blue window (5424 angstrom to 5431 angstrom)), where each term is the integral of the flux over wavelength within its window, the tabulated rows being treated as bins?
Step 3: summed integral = 61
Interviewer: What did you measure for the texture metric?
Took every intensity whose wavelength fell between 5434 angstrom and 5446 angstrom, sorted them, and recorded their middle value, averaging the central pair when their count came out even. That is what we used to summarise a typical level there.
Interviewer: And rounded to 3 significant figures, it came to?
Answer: 4.10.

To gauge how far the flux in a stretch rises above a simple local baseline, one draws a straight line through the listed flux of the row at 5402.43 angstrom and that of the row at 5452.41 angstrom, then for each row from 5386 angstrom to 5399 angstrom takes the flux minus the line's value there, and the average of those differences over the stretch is 0.2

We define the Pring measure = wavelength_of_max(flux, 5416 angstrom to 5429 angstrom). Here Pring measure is 5417.37 angstrom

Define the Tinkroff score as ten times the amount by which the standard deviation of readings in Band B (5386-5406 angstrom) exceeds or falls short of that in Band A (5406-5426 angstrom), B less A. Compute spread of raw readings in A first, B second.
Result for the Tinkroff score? -0.8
